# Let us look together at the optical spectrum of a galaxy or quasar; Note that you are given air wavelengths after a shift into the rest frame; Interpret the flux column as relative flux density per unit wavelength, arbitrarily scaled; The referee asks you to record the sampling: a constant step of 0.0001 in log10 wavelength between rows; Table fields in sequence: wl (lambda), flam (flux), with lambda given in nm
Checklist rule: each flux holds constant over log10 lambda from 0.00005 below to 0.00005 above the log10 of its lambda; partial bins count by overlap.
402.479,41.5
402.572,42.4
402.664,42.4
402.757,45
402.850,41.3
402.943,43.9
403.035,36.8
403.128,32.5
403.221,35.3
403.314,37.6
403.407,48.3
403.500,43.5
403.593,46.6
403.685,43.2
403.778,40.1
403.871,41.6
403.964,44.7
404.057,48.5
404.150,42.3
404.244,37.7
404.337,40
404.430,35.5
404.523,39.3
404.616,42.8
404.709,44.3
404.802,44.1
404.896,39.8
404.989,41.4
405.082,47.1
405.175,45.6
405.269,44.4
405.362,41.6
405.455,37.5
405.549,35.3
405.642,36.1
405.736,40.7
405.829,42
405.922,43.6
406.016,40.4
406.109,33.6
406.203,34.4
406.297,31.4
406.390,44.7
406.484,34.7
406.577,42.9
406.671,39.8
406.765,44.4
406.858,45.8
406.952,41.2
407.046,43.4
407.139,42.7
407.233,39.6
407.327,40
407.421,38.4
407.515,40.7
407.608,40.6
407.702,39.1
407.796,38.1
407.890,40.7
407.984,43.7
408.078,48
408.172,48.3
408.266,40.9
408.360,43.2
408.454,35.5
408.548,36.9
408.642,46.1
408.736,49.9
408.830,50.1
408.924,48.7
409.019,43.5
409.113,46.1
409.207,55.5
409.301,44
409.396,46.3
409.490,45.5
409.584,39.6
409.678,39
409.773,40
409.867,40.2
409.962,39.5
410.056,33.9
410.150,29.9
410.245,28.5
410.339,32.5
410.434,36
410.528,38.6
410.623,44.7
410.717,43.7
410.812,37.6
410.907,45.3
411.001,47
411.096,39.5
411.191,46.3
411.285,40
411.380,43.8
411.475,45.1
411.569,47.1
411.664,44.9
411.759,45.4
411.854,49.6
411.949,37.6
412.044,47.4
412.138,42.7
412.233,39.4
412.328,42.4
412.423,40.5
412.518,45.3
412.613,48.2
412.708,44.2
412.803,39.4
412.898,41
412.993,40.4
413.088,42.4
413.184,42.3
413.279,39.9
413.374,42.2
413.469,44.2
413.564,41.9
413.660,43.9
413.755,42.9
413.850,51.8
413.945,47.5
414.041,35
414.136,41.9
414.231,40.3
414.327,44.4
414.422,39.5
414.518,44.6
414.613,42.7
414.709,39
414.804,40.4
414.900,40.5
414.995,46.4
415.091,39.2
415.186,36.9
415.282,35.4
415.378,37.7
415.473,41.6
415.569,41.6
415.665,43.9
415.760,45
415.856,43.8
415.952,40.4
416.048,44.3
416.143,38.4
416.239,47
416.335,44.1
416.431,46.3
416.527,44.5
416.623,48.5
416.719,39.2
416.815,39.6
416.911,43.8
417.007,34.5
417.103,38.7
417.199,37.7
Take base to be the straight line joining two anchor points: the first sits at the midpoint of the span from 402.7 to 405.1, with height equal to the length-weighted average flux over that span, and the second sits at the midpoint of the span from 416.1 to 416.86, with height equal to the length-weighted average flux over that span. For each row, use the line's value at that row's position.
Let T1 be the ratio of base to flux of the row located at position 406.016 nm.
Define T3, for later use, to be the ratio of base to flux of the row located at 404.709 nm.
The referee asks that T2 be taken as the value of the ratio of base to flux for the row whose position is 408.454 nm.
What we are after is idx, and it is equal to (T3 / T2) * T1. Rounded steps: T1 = 1.04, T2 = 1.19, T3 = 0.94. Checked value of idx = 0.82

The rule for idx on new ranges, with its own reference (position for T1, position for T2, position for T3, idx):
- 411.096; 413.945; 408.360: 1.16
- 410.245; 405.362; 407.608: 1.54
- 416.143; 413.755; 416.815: 1.24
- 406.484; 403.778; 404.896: 1.22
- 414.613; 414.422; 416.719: 1.03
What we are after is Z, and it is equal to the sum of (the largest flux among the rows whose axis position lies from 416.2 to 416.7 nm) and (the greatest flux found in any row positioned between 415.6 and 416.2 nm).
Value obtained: 93.5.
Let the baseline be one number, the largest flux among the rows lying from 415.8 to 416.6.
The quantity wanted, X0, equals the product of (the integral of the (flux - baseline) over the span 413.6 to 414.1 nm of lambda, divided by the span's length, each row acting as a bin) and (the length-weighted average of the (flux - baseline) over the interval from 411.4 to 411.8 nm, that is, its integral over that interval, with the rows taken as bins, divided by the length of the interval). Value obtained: 4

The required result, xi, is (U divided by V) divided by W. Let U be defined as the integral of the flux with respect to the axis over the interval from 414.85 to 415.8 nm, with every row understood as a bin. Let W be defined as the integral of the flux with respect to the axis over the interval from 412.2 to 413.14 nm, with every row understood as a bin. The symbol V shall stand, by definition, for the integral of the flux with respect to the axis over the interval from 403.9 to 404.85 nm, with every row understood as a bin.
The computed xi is 0.024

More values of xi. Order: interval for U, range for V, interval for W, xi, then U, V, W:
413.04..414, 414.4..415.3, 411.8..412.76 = 0.027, 42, 36.6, 42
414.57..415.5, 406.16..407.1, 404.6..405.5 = 0.025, 37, 37.9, 39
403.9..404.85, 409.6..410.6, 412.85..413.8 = 0.028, 40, 36.1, 40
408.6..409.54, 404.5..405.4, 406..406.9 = 0.033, 45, 38.8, 35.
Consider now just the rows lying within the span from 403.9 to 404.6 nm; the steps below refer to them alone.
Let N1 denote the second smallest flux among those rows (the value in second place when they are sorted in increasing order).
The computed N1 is 37.7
